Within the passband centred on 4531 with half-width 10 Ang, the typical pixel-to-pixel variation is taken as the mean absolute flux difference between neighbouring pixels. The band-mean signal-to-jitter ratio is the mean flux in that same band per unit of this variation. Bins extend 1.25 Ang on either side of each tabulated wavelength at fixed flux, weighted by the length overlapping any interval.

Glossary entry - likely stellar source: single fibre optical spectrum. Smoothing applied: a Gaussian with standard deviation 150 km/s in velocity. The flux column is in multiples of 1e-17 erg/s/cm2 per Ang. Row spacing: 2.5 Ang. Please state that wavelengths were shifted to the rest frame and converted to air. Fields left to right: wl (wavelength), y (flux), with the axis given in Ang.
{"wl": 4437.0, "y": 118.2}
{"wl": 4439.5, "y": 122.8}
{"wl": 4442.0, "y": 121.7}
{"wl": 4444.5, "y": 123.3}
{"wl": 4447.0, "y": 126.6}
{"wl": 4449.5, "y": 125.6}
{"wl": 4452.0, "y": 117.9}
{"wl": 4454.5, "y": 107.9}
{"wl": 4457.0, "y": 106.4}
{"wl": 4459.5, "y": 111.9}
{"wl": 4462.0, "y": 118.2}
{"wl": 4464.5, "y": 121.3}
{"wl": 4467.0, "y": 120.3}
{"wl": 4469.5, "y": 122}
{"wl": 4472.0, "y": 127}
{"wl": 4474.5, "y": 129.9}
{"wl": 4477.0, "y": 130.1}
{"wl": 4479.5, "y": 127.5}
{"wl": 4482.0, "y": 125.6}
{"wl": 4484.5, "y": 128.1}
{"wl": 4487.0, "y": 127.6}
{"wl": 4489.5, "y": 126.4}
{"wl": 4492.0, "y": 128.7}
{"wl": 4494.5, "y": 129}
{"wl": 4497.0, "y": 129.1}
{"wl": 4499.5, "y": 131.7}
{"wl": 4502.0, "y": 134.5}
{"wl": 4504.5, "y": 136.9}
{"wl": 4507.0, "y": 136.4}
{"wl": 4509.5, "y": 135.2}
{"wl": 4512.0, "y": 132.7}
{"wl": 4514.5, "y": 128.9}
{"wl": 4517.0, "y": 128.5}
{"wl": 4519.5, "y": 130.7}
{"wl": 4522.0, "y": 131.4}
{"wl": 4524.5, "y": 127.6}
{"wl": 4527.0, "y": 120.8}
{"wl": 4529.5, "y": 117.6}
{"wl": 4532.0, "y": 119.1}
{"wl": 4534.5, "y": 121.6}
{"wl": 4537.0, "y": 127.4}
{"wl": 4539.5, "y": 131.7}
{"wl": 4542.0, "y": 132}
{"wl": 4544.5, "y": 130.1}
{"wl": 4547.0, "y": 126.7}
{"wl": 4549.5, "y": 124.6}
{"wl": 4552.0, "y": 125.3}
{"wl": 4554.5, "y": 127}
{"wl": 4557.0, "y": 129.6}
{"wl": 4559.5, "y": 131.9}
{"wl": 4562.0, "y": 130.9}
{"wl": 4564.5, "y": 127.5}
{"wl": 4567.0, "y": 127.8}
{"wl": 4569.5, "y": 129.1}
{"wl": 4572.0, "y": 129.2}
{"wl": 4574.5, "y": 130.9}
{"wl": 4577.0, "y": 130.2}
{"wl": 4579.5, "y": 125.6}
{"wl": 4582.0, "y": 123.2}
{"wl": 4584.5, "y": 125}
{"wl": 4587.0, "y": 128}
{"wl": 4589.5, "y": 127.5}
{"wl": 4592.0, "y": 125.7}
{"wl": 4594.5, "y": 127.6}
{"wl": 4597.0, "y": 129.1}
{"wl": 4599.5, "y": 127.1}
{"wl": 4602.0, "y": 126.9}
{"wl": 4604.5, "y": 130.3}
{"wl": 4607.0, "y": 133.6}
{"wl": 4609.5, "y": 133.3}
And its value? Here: 31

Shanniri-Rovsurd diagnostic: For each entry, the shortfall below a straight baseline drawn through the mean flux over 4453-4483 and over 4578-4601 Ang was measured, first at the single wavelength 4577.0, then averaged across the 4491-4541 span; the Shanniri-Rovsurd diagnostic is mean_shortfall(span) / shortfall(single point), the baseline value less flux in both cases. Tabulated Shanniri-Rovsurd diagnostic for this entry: 1.4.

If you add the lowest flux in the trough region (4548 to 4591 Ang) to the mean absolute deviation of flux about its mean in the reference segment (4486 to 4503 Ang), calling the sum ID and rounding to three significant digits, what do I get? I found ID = 125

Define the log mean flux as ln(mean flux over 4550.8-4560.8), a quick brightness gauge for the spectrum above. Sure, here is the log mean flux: 4.86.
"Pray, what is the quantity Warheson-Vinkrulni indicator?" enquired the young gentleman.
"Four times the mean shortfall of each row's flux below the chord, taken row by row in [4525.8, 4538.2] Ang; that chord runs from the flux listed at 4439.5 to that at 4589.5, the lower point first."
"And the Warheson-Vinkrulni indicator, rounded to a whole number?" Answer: 18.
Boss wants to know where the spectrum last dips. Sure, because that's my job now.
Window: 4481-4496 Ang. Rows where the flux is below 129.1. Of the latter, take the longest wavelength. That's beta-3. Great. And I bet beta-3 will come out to 4494.5 Ang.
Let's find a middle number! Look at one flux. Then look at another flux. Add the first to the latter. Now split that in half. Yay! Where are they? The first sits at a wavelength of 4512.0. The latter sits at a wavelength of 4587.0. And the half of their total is 130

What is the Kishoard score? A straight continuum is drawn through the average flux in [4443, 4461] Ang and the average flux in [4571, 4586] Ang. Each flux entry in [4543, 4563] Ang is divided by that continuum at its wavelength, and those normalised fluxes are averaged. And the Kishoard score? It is 1.02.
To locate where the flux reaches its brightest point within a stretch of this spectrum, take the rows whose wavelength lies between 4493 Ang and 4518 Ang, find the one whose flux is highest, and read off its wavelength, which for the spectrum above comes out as 4504.5 Ang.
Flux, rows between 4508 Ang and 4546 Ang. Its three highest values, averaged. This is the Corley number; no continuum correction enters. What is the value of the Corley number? 133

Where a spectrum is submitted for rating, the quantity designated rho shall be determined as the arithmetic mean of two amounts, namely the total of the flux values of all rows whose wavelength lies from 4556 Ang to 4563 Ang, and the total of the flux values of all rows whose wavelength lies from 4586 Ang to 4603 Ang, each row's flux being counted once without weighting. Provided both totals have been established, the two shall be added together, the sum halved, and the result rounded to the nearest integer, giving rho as 642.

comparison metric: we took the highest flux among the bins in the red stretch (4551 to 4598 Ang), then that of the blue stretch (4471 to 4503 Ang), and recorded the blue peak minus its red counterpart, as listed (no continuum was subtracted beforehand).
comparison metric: 2.6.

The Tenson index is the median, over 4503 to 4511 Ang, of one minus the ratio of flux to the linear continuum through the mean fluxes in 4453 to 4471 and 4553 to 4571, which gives -0.12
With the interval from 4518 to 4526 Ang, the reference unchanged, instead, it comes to -0.06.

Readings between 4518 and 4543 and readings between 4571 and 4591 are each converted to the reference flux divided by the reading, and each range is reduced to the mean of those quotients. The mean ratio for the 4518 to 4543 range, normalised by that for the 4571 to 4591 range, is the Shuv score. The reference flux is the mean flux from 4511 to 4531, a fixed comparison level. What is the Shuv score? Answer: 1.01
